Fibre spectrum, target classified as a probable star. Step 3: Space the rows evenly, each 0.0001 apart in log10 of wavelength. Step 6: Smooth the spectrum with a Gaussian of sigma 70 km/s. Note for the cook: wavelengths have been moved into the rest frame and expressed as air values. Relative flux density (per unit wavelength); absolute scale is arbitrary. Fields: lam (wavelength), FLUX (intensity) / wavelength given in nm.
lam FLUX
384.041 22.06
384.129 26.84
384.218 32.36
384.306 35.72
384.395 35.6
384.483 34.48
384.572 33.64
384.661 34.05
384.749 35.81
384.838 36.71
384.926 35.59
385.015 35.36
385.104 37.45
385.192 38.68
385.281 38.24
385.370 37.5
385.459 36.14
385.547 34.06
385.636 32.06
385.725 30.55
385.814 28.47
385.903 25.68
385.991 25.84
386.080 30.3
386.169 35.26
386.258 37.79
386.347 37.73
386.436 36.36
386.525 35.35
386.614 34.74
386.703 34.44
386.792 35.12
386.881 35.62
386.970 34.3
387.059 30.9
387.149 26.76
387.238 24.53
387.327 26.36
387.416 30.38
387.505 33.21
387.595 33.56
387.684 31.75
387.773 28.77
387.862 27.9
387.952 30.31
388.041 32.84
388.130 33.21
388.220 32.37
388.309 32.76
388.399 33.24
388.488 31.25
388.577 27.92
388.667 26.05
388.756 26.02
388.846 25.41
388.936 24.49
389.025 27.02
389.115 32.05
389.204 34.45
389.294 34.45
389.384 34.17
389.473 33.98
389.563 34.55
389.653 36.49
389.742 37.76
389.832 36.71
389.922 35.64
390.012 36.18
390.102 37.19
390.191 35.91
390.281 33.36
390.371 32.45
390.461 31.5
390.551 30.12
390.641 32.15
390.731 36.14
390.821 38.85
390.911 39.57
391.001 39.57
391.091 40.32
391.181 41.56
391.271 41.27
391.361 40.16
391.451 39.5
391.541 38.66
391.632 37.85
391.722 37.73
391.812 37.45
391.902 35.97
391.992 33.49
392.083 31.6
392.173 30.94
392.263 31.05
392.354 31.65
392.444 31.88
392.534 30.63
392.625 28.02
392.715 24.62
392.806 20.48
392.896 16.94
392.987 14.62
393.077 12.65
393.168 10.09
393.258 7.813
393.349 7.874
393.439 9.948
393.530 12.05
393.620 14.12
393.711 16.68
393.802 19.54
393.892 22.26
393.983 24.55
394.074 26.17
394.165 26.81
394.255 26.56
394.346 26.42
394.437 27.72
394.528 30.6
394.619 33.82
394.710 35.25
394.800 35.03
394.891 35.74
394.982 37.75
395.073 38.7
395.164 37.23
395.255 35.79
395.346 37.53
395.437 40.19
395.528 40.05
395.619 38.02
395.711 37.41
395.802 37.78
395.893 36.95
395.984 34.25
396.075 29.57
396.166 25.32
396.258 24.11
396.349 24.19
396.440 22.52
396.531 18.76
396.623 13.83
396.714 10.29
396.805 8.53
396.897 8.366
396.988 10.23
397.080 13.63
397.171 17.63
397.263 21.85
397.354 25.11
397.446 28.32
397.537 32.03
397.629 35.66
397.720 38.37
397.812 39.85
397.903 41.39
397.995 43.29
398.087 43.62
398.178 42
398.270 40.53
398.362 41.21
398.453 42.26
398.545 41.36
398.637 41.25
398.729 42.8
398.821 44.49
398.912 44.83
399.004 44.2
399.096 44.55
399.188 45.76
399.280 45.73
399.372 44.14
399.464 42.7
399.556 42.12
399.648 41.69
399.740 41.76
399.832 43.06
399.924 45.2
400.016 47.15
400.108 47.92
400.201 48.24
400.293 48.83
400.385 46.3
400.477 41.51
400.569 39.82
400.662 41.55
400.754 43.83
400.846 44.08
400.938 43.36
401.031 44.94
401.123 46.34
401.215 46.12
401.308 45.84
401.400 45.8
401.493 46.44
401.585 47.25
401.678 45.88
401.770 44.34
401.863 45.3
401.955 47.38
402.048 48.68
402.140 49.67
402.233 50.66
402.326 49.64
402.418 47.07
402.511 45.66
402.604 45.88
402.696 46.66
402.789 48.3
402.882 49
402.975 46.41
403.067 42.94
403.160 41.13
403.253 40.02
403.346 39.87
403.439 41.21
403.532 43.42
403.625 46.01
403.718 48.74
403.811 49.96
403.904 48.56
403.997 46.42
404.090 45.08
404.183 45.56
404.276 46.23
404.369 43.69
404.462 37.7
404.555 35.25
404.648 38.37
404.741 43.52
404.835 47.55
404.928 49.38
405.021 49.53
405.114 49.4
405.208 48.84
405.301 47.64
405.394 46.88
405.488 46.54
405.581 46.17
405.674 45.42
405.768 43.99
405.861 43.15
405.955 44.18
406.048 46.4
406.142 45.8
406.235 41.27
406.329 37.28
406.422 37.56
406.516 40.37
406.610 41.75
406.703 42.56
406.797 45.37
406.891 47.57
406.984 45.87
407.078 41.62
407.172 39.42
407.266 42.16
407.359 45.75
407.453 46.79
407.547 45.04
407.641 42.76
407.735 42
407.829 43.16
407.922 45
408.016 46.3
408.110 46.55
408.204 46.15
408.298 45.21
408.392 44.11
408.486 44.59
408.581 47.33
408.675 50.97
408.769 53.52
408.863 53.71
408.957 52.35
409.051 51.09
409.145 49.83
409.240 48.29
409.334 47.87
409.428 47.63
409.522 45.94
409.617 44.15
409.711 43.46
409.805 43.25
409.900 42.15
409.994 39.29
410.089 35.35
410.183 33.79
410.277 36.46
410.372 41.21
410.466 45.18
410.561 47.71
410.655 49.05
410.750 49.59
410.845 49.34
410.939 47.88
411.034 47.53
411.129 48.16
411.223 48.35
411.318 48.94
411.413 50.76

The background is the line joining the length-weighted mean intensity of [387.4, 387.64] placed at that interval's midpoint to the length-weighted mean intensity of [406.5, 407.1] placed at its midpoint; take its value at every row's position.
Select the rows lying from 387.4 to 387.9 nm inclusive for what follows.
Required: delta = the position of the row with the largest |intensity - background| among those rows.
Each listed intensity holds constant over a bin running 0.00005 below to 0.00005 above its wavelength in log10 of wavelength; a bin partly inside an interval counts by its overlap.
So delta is 387.862 nm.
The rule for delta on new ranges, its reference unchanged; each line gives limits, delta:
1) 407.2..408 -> 407.453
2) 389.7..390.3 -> 389.742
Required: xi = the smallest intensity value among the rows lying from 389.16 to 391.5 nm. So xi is 30.12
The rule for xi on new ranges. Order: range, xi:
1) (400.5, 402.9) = 39.82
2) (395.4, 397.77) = 8.366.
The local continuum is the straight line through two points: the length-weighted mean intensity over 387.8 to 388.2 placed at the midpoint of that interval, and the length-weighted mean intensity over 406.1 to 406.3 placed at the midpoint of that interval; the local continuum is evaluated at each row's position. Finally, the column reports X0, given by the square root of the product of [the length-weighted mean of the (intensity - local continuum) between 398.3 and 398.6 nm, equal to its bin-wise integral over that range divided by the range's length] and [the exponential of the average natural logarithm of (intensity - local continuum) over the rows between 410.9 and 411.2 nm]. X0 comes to 2.5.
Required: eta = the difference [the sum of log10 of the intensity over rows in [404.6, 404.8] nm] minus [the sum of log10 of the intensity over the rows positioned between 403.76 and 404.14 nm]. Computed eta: -3.5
